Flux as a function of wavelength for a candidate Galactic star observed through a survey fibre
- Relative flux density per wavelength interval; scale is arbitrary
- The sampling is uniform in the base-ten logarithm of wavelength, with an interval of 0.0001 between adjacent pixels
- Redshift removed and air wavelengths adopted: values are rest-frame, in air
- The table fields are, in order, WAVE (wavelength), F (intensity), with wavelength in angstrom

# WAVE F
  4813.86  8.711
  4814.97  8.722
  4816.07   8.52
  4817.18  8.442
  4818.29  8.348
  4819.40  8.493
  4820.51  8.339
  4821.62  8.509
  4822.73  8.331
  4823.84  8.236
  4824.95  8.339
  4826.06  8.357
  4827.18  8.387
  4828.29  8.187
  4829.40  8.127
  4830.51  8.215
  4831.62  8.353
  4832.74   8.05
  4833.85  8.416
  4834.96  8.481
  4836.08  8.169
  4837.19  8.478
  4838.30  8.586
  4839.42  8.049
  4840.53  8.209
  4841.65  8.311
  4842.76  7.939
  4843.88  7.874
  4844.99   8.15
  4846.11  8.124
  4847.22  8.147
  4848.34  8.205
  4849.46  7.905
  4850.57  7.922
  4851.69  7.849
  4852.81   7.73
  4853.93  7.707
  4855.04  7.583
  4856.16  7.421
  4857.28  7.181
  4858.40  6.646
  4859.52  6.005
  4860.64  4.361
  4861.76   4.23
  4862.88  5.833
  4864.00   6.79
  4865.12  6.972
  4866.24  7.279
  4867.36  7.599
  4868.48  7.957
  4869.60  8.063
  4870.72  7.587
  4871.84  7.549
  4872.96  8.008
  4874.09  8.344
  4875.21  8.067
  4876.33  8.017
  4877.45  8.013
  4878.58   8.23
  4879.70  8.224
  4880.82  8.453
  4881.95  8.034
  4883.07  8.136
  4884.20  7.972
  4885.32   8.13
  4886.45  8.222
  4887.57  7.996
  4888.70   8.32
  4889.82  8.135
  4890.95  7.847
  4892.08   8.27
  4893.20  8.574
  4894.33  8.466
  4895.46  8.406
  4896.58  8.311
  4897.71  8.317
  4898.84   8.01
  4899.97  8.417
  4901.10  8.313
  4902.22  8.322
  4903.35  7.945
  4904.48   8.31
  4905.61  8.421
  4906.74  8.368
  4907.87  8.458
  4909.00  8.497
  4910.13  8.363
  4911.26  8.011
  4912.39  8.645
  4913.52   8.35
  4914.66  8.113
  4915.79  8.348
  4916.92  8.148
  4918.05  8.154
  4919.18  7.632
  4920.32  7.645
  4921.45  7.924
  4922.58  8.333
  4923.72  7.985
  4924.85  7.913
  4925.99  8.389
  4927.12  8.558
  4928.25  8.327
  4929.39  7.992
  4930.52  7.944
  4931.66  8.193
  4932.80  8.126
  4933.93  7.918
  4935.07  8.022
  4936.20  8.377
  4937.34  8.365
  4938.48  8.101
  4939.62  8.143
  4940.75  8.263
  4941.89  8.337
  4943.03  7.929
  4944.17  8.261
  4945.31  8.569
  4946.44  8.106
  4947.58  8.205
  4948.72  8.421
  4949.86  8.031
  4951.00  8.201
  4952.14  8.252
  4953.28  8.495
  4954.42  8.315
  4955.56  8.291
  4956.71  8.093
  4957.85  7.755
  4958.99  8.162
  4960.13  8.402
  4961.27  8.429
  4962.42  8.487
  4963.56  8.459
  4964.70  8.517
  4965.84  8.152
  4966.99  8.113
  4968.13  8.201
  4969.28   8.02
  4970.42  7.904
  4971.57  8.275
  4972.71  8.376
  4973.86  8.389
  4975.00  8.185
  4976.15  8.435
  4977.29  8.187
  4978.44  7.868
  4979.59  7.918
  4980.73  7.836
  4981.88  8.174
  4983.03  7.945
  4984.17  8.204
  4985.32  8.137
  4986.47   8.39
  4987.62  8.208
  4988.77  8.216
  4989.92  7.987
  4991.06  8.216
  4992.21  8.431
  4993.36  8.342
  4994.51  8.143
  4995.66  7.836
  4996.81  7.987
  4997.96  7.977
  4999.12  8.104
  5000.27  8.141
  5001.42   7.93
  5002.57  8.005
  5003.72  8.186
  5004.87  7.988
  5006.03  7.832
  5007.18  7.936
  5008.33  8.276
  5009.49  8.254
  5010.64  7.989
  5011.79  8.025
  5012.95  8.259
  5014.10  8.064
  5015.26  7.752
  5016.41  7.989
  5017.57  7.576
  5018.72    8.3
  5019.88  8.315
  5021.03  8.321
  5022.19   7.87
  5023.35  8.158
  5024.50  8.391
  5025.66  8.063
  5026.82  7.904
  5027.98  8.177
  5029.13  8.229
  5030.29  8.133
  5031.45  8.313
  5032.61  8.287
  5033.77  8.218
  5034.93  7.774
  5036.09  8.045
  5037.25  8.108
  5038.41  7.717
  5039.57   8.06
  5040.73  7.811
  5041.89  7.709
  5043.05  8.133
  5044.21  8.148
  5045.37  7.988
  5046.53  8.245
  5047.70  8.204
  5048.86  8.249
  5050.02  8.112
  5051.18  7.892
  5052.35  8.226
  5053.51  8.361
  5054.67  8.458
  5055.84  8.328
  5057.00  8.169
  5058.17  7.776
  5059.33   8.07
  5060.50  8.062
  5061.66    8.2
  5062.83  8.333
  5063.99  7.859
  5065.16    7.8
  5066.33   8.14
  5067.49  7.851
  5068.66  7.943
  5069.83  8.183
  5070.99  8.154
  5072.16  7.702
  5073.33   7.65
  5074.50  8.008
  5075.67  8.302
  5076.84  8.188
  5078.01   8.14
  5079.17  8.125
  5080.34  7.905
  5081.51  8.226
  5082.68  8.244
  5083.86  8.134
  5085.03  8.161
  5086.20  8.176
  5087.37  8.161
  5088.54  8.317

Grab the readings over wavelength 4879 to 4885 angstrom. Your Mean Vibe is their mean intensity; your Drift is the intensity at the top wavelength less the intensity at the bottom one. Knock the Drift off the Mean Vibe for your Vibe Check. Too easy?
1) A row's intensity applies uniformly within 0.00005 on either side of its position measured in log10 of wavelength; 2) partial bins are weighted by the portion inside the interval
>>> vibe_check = 8.42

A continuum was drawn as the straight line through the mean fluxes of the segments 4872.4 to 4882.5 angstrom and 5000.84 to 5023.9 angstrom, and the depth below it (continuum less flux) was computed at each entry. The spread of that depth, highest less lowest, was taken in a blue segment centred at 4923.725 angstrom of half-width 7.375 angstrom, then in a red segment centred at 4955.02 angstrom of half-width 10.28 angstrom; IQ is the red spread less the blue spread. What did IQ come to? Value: -0.13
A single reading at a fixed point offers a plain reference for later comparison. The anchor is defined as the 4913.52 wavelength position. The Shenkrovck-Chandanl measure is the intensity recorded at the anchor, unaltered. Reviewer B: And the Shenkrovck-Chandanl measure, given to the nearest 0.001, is 8.350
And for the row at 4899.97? 8.417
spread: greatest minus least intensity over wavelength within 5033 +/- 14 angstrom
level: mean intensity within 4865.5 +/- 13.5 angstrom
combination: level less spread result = 6.5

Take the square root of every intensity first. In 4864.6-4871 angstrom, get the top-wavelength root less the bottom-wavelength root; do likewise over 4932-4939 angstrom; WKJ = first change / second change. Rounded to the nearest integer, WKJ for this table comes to -26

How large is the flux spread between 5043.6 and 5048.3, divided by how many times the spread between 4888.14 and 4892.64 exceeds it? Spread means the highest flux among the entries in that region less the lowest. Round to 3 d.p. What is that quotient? 0.140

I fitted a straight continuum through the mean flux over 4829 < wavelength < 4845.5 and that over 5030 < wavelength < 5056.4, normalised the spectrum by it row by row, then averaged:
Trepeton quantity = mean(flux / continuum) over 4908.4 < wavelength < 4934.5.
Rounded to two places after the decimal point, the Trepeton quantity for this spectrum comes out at 1.00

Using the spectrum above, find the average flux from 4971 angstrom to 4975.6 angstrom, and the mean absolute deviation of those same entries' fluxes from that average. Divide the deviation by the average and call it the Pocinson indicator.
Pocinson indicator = 0.0092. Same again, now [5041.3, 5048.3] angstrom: 0.0184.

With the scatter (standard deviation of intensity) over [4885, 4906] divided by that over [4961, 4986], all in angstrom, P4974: 0.90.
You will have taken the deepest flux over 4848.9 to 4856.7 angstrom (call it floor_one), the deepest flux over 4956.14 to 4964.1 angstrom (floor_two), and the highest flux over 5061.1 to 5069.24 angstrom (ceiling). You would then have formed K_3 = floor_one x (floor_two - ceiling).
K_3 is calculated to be -4.3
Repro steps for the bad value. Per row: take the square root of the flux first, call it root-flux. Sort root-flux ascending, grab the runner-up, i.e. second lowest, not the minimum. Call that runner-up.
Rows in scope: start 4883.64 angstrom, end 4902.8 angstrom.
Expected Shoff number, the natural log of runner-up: 1.04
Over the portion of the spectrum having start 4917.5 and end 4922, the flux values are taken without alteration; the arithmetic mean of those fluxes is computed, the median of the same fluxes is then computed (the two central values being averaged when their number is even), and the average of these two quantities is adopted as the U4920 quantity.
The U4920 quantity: 7.81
